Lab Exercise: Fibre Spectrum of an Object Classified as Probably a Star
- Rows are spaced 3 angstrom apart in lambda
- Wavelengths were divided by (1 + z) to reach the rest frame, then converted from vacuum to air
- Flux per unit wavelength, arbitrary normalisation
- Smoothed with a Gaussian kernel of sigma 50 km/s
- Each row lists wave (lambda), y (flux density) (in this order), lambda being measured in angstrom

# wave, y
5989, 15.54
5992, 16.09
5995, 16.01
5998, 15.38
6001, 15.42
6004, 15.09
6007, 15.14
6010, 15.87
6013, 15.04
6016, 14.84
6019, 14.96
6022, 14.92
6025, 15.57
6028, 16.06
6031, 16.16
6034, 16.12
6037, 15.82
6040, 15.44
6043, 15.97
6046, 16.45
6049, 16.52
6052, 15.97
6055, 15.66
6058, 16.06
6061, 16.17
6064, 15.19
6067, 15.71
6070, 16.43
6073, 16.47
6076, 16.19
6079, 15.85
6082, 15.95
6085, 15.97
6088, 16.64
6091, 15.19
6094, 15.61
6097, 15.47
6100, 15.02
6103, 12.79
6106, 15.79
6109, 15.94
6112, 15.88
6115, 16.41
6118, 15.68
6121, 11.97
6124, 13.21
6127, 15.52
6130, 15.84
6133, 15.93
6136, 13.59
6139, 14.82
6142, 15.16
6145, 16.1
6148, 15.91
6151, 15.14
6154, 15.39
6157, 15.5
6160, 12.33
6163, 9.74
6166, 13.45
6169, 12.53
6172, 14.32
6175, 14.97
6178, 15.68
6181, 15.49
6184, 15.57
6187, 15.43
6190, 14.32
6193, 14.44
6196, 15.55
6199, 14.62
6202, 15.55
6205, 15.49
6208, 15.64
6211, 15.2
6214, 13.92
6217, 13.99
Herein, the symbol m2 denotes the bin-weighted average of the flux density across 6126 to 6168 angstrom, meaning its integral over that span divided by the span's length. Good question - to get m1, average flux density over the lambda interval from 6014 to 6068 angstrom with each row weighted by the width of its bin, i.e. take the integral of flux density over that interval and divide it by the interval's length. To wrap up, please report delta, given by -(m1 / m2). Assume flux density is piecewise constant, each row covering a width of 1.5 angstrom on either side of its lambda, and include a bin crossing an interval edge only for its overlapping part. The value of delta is -1.08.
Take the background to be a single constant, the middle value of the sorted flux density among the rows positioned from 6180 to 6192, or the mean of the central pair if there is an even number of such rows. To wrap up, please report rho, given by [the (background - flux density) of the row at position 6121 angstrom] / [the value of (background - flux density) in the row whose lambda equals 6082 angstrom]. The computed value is -7.1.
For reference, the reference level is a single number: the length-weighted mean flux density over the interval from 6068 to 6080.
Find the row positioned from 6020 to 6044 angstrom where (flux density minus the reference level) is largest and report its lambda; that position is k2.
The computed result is 6031 angstrom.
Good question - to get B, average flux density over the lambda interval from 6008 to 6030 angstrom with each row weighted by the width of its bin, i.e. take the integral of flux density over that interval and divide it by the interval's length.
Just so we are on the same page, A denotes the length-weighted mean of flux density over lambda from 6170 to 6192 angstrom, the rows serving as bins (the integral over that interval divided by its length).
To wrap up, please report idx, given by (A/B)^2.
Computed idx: 0.96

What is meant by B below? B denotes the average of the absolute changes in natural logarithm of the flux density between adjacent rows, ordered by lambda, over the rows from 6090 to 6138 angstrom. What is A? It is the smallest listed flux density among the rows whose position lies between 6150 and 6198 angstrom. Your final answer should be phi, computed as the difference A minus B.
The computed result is 10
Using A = 9.74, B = 0.083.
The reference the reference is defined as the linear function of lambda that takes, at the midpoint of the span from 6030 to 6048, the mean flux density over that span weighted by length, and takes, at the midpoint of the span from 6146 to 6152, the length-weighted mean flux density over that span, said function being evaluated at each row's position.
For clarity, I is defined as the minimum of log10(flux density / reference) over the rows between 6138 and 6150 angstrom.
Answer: -0.023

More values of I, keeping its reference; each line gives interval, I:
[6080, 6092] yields -0.018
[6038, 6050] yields -0.015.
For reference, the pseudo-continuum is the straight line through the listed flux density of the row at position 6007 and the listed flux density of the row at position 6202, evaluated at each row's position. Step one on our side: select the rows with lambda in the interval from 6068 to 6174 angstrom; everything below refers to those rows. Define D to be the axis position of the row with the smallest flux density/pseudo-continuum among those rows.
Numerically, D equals 6163 angstrom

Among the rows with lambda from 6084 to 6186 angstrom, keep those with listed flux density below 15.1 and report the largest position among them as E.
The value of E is 6175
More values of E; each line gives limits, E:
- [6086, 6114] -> 6103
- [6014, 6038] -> 6022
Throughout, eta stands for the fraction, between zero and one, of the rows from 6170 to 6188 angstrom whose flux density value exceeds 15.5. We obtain 0.3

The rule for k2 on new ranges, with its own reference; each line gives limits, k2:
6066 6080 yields 6073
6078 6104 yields 6088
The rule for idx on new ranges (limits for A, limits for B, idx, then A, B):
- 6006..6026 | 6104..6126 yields 1.03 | 15.2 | 14.9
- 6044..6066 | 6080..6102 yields 1.05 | 16.0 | 15.6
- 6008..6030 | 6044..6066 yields 0.92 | 15.3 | 16.0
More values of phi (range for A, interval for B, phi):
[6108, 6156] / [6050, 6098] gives 12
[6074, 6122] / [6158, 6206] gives 12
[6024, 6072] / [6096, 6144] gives 15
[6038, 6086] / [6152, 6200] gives 15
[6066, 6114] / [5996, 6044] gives 13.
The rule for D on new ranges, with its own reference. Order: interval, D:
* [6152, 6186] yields 6163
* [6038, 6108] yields 6103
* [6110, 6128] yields 6121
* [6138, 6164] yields 6163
